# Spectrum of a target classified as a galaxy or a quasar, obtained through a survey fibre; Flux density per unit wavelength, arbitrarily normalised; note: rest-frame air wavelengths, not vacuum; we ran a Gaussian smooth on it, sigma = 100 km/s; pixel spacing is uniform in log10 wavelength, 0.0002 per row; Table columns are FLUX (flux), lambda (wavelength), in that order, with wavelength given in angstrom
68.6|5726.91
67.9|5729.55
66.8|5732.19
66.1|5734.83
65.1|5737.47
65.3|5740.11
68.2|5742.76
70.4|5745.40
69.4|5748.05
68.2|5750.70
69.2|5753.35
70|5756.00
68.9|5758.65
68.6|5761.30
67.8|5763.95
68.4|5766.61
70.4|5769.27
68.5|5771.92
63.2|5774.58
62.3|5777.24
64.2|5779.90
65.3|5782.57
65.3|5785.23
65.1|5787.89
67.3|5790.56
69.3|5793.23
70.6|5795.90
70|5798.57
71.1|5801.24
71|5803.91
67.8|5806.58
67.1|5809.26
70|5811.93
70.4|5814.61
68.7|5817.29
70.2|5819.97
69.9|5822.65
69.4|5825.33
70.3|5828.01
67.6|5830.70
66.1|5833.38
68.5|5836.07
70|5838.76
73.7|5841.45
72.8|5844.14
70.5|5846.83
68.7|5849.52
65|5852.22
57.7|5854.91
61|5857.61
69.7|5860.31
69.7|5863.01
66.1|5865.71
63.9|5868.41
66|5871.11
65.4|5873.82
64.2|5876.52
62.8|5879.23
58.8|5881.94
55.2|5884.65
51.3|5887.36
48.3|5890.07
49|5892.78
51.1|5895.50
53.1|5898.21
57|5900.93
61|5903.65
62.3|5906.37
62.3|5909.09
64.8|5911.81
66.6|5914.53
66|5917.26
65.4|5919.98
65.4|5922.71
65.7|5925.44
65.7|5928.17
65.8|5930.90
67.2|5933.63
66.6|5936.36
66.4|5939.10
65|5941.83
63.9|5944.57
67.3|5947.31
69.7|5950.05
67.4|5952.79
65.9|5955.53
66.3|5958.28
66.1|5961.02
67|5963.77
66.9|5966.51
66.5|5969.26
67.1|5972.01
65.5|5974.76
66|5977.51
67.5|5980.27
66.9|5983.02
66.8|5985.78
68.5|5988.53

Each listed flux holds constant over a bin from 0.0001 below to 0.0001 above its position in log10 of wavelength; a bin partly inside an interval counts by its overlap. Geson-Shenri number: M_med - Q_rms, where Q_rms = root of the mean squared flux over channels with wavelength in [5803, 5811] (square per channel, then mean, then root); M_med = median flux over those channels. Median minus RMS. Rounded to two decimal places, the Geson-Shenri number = -0.85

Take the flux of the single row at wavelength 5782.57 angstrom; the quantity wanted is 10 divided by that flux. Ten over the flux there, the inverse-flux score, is 0.153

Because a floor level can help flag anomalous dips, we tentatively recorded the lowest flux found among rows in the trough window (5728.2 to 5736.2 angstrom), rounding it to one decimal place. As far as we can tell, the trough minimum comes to 66.1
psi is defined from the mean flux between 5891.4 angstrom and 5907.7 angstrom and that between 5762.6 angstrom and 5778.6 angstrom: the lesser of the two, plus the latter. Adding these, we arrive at 122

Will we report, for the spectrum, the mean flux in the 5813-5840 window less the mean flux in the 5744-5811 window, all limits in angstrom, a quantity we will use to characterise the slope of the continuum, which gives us 1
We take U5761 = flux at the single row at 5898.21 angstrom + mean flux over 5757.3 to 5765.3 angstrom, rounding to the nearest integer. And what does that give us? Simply 122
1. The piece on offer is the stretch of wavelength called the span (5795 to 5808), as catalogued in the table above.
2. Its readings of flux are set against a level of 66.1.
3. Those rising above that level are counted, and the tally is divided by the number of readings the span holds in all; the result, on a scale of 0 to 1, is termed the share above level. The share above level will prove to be 1.0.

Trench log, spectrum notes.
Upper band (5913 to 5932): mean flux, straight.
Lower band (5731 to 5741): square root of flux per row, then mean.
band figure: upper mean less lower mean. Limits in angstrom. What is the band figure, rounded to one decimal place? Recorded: 57.7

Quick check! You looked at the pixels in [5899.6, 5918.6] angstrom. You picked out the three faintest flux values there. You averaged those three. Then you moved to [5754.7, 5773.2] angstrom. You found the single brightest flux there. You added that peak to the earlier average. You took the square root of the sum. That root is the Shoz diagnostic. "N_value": 11.4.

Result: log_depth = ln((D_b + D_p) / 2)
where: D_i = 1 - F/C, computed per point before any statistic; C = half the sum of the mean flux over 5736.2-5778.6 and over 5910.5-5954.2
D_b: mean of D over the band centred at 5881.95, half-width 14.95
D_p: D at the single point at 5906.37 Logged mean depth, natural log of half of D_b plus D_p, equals -2.3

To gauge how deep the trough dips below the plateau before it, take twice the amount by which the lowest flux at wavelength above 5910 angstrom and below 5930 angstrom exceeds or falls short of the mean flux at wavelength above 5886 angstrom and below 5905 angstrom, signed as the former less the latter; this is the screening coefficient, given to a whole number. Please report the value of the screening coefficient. 24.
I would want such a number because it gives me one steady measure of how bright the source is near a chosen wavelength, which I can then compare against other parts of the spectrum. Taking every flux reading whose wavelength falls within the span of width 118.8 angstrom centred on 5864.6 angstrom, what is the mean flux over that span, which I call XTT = 64.3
